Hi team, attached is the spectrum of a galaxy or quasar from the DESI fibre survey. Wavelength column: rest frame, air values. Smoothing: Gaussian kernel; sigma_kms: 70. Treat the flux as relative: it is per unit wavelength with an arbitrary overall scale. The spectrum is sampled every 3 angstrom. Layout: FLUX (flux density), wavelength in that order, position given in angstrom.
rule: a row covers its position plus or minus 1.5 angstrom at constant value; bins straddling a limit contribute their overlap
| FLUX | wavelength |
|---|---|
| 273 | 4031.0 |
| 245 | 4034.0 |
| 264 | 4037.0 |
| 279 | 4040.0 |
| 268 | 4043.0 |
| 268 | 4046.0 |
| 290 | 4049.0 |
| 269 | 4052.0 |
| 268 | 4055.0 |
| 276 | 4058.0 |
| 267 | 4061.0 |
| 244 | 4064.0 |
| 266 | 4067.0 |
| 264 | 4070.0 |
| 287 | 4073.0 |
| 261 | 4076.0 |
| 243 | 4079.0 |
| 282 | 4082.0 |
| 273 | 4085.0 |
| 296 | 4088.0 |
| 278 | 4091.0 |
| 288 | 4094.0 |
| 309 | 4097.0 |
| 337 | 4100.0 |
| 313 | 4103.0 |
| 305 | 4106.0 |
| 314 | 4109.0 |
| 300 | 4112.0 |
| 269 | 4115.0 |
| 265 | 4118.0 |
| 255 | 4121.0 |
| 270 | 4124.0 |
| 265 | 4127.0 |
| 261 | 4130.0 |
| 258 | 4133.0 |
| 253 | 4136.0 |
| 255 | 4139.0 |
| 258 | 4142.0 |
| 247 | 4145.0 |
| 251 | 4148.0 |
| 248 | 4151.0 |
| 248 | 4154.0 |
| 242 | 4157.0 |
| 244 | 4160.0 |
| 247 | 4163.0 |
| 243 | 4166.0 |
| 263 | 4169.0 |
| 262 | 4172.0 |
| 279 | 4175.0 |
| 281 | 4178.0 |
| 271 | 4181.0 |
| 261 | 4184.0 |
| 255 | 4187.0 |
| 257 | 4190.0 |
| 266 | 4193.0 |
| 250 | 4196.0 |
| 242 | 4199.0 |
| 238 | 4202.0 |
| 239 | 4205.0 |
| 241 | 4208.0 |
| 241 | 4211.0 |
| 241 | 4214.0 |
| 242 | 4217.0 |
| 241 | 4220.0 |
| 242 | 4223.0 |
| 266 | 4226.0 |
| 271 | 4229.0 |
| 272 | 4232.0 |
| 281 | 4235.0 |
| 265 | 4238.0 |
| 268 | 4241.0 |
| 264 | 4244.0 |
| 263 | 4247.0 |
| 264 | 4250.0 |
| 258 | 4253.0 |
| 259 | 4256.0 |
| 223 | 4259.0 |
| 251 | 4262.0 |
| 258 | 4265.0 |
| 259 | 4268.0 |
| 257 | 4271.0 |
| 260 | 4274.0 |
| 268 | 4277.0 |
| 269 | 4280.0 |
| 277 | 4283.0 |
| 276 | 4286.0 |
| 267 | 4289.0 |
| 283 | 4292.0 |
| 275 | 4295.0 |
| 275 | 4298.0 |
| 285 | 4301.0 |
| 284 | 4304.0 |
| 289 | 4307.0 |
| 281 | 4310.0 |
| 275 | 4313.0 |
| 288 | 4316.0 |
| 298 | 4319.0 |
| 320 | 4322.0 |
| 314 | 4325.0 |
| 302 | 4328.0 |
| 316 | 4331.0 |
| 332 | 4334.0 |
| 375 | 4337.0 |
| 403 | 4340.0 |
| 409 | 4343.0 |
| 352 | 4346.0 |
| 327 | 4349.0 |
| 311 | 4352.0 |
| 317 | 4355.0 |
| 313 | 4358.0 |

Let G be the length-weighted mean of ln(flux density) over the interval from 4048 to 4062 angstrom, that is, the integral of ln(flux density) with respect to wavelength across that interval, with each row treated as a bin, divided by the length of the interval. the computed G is 5.61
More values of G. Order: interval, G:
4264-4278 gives 5.56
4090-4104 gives 5.72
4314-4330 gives 5.72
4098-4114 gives 5.74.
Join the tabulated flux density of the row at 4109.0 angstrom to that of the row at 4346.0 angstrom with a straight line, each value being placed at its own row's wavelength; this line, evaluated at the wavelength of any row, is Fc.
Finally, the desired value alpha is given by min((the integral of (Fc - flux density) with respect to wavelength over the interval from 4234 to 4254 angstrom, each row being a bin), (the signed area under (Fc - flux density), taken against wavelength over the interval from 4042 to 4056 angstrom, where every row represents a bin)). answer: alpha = 440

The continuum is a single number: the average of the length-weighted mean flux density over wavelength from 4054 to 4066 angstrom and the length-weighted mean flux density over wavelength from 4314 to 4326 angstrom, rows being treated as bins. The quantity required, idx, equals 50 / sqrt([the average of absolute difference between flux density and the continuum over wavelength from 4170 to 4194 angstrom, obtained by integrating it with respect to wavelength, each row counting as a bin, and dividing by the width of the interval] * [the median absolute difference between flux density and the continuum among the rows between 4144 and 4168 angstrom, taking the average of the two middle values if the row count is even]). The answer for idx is 2.0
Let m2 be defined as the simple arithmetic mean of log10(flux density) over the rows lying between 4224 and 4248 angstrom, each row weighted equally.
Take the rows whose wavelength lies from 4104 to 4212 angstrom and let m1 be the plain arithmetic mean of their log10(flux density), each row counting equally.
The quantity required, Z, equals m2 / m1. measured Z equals 1.01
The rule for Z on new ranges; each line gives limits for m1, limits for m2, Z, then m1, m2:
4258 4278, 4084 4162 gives 1.01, 2.40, 2.43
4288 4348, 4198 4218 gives 0.96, 2.49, 2.38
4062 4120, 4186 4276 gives 0.98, 2.45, 2.41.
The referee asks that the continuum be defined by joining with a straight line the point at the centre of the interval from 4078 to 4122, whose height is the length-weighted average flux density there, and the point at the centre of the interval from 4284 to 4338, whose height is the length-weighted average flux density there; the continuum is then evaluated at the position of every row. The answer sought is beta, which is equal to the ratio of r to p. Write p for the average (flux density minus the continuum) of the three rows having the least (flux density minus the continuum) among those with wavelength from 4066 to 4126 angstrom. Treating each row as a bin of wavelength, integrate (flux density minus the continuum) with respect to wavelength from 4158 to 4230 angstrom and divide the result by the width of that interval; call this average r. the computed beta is 1.07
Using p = -36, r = -39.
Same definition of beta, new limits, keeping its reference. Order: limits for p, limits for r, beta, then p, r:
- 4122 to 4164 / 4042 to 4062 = 0.33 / -47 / -15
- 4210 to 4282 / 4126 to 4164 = 0.67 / -58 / -39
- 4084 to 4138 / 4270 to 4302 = 0.65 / -35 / -23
